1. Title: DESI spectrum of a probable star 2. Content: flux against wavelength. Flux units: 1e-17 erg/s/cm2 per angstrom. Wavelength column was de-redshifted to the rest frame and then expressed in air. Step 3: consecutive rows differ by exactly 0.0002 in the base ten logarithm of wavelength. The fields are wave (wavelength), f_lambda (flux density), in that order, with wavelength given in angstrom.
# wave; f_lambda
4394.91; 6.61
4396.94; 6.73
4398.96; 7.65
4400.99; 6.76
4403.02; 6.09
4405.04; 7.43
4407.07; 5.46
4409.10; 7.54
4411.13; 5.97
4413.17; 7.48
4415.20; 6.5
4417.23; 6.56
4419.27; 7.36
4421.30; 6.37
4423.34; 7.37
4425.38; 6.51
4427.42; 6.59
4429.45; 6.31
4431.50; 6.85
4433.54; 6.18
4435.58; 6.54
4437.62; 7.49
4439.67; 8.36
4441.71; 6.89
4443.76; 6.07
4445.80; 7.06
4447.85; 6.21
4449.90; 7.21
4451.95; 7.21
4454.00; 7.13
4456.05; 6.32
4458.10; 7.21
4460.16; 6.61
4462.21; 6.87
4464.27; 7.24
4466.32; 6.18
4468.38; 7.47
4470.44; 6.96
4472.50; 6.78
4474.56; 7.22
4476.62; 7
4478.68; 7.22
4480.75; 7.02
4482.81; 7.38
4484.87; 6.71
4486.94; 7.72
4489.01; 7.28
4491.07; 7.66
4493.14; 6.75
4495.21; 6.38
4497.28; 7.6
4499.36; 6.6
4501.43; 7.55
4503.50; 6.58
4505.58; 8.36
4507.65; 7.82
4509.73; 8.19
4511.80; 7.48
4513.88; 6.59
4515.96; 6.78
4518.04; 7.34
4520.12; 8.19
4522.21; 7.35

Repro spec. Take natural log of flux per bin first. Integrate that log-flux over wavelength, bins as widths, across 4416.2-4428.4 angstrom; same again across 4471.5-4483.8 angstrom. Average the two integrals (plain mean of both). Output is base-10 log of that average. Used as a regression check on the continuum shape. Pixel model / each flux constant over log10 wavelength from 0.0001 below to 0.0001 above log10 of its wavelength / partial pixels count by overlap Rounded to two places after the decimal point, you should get 1.38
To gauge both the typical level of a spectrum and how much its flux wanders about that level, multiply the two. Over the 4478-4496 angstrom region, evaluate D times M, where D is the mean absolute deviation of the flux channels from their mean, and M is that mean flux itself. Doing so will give 2.6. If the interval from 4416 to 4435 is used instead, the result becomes 2.3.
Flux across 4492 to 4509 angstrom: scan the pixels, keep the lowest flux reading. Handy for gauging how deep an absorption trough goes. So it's 6.38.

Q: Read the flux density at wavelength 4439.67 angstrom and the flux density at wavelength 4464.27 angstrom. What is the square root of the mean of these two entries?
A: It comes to 2.79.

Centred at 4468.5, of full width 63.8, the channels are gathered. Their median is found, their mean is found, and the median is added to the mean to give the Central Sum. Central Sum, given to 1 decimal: 14.1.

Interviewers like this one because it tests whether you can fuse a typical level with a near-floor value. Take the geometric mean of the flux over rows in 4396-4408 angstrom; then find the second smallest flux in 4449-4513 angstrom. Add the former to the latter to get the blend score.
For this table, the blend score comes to 13.0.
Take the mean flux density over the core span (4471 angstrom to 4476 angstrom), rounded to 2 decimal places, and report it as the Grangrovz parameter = 7.00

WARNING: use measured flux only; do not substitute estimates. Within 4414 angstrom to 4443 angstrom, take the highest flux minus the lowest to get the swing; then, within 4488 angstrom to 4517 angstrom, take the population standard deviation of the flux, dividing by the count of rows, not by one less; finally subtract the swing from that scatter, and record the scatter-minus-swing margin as -1.6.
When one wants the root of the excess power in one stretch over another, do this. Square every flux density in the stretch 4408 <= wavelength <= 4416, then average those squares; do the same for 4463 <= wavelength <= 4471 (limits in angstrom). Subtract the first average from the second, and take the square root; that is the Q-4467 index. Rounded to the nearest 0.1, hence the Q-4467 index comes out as 1.0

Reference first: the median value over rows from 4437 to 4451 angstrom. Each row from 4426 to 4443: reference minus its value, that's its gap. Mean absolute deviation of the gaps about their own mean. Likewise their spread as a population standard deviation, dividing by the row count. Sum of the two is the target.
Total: 1.2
